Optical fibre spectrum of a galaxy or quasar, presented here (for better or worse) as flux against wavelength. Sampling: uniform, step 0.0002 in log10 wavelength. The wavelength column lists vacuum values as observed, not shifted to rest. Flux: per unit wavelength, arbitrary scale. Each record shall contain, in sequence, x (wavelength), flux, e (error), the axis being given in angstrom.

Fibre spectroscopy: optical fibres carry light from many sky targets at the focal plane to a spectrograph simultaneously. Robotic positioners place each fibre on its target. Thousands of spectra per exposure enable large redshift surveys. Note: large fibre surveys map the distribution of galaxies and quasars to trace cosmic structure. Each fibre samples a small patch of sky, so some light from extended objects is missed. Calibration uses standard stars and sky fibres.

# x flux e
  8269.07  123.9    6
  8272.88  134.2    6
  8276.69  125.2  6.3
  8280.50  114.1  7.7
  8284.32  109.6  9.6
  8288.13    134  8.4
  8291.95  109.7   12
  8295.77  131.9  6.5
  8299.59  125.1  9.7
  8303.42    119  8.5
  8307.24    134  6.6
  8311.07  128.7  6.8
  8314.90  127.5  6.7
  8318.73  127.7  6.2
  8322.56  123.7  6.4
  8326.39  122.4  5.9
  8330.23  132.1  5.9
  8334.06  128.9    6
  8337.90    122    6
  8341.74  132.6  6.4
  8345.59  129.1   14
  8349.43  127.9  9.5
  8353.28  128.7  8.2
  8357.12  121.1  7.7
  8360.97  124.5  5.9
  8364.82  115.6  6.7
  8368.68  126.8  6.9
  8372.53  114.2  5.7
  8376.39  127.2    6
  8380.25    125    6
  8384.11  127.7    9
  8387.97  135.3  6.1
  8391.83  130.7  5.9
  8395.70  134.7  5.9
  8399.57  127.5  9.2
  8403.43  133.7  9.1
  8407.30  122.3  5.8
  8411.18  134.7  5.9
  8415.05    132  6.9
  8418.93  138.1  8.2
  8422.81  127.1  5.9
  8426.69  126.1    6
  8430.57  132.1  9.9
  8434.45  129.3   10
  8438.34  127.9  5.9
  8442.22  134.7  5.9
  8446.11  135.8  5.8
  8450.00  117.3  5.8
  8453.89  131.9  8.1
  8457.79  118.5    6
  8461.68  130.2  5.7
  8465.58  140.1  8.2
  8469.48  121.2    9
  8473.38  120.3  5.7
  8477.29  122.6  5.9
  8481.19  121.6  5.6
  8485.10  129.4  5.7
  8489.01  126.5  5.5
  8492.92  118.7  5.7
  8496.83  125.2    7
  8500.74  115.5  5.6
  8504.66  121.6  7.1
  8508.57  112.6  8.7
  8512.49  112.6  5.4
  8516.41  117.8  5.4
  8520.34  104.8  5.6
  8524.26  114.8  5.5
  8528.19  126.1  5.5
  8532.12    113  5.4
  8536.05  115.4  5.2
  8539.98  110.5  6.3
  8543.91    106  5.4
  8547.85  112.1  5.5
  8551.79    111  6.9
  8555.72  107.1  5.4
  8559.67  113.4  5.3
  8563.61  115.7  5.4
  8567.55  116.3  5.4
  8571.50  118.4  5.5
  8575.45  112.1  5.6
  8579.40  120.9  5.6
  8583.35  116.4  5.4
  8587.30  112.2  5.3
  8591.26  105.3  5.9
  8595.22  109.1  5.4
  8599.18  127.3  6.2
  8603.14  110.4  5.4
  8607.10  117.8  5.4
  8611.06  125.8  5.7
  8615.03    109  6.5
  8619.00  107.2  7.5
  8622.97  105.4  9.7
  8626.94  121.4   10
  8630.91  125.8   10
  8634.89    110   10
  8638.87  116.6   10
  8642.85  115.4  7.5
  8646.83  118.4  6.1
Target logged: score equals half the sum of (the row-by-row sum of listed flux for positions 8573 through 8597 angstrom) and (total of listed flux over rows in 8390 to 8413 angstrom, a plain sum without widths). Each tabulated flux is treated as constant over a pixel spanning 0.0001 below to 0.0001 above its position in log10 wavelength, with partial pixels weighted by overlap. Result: 730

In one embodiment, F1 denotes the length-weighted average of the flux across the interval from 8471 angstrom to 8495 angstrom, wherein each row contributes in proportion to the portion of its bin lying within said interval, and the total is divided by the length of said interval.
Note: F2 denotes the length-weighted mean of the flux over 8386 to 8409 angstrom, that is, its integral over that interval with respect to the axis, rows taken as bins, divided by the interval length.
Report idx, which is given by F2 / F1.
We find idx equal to 1.06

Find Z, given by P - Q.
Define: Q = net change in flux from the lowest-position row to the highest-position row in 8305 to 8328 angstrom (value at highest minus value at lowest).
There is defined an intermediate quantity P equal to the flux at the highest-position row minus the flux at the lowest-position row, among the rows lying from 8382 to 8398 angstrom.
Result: 19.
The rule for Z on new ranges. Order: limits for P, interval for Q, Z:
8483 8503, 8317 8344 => -19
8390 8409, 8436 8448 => -16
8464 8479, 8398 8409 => -12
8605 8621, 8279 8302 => -22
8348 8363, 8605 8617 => 5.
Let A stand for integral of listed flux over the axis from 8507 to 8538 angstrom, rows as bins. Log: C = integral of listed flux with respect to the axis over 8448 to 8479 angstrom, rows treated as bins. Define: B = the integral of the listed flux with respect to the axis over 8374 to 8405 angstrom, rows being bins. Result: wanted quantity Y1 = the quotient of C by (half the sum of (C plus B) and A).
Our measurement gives 0.677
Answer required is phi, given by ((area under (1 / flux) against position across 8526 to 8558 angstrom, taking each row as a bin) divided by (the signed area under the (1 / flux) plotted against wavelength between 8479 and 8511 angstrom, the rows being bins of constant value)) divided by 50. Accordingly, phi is 0.0215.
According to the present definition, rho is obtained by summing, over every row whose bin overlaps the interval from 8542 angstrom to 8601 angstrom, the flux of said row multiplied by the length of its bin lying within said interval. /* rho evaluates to 6697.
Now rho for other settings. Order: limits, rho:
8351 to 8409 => 7330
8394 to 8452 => 7552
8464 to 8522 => 6997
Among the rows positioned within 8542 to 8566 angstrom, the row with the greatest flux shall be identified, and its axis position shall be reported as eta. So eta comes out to 8563.61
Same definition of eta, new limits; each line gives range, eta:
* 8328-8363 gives 8341.74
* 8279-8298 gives 8288.13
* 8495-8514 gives 8496.83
